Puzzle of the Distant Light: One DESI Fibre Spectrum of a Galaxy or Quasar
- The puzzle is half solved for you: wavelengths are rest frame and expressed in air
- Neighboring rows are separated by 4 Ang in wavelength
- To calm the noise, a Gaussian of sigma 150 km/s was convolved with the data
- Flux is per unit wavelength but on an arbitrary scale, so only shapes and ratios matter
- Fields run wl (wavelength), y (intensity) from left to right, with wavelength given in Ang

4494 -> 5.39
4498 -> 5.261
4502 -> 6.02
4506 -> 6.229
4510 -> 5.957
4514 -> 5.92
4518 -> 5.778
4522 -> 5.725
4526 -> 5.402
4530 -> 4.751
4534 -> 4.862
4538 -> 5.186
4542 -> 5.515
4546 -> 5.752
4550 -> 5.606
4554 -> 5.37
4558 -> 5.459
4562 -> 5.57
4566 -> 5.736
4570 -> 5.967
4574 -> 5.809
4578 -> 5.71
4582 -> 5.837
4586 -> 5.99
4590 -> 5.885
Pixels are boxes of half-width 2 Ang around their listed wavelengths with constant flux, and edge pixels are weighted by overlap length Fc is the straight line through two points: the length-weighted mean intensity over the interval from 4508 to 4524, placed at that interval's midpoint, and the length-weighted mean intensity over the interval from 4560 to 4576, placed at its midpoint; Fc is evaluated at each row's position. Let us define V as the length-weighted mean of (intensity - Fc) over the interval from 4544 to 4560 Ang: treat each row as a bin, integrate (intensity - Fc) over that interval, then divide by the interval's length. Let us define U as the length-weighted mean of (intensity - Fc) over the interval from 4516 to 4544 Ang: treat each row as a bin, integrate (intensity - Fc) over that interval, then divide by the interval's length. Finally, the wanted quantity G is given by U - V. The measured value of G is -0.3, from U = -0.5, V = -0.25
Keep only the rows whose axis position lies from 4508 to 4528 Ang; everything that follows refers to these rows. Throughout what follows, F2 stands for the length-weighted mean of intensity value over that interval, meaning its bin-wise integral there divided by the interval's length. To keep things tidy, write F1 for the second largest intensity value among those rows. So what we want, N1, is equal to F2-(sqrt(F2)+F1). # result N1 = -2.56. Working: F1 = 5.92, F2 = 5.76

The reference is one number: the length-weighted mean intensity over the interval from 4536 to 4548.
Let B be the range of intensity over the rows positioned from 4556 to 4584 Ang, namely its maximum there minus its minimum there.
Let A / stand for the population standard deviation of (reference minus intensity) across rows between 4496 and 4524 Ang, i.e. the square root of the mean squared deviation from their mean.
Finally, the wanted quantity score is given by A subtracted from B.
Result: 0.2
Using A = 0.28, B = 0.51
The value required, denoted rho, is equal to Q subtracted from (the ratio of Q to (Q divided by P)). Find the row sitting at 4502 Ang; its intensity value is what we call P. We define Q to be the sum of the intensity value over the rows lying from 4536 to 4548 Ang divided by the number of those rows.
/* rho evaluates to 0.54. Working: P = 6.02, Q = 5.5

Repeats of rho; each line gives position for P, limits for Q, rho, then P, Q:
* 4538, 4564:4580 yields -0.62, 5.186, 5.8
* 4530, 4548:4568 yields -0.80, 4.751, 5.5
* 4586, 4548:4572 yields 0.37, 5.99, 5.6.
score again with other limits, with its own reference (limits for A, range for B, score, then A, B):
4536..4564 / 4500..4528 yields 0.7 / 0.17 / 0.83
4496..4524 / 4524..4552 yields 0.7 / 0.28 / 1.00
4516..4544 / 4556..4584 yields 0.1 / 0.37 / 0.51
